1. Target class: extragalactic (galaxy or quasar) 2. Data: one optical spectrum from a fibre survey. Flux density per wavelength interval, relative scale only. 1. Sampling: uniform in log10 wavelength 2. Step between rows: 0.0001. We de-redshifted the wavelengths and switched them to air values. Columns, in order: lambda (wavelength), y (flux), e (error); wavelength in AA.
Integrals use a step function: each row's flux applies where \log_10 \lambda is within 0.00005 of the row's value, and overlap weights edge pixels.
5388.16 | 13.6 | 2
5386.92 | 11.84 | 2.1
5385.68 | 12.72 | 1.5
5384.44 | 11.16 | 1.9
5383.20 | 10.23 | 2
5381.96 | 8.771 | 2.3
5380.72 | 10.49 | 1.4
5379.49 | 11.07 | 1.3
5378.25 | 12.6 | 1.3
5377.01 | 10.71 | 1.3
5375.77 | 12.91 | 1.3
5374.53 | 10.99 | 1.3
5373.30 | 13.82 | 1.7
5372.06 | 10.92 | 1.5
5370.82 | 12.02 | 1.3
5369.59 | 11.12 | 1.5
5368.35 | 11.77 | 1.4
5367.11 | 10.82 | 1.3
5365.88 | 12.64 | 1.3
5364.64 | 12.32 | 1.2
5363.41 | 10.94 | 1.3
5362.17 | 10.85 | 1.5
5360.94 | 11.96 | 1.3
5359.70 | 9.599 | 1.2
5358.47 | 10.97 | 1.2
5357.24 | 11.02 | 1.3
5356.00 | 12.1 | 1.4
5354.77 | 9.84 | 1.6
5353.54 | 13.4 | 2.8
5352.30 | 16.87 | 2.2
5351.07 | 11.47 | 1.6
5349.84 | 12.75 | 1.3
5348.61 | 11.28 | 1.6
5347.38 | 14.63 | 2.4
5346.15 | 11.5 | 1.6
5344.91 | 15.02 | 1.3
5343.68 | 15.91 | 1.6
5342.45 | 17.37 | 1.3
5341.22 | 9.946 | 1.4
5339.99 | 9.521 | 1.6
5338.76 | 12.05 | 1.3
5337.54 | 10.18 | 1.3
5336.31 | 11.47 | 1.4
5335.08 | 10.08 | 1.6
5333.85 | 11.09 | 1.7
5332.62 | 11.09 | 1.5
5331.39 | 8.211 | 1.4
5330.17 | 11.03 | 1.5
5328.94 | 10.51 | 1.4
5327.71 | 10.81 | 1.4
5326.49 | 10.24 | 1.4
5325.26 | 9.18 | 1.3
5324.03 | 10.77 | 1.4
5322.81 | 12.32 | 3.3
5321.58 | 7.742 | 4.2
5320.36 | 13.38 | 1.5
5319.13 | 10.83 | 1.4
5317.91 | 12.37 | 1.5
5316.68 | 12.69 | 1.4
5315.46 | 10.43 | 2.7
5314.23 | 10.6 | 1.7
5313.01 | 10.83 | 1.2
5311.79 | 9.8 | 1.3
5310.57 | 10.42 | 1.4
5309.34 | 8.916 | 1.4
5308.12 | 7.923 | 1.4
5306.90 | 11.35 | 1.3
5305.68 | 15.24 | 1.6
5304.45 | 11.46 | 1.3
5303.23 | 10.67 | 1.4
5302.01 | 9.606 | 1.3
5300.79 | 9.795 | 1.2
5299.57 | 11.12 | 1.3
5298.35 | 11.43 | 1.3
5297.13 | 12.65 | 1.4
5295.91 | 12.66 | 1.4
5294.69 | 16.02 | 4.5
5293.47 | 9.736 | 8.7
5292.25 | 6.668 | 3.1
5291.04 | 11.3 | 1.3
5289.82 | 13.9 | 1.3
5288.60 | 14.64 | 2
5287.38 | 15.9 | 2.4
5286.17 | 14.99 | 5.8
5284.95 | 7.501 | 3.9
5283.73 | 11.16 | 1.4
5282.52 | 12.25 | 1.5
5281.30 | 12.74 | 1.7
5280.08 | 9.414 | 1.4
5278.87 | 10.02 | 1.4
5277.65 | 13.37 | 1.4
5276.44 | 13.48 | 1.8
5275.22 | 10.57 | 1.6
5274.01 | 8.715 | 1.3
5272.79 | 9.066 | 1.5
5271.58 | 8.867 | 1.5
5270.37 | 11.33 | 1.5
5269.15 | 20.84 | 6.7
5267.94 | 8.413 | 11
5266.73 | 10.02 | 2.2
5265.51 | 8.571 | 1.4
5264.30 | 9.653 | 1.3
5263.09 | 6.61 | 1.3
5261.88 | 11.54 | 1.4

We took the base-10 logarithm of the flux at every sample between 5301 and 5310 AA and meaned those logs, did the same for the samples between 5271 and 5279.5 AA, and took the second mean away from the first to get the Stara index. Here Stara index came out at 0.00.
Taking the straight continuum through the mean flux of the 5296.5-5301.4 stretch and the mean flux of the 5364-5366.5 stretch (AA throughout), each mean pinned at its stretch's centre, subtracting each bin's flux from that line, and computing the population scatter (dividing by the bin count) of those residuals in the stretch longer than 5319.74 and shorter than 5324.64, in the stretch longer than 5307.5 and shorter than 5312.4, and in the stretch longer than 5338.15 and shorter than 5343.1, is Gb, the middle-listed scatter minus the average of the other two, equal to -1.7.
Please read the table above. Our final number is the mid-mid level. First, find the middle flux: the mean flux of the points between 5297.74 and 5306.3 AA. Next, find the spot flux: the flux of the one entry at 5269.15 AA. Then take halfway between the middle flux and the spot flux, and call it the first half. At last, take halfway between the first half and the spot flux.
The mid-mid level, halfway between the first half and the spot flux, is 18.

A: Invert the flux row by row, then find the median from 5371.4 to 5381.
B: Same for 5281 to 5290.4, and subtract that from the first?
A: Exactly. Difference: 0.015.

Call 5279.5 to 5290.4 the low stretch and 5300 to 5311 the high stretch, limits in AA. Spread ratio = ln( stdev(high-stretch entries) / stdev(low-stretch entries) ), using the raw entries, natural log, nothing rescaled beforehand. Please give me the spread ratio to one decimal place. -0.3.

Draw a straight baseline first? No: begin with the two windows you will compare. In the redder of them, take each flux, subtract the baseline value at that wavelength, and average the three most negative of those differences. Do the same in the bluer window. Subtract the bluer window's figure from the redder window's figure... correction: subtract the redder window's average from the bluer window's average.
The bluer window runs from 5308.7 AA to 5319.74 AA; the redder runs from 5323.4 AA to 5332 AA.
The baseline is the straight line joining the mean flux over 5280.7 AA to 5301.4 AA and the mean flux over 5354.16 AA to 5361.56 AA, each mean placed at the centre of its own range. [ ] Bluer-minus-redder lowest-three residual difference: 0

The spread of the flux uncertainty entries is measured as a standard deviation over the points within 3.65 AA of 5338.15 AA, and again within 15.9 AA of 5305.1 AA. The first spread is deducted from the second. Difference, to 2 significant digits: 1.4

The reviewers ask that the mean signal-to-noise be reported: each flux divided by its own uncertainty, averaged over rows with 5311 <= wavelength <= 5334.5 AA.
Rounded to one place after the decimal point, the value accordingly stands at 6.9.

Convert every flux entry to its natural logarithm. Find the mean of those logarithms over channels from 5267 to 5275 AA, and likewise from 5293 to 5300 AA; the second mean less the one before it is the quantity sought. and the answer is 0.14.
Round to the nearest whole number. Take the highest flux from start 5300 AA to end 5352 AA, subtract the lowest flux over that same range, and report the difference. 10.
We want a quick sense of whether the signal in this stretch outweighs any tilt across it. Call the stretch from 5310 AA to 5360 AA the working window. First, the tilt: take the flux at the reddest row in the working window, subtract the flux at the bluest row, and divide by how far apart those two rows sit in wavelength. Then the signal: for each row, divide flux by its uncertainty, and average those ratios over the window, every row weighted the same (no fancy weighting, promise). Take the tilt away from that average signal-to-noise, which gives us 7.5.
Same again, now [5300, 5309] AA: 8.2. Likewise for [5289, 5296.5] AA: 6.1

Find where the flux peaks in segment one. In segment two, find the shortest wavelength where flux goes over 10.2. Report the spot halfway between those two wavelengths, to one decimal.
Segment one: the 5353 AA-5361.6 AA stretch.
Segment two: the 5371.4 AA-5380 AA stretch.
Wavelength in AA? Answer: 5362.8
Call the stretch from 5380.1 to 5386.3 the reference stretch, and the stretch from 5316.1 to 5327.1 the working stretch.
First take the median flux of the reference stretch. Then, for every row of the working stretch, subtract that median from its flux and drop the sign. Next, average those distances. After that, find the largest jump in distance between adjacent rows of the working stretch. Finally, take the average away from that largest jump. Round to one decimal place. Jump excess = 1.0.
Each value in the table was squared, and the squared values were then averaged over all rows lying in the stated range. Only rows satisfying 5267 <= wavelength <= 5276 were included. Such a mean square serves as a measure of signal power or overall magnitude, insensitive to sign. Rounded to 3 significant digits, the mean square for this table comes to 140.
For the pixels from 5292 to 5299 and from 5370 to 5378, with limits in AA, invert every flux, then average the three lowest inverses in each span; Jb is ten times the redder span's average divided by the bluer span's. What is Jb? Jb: 10.6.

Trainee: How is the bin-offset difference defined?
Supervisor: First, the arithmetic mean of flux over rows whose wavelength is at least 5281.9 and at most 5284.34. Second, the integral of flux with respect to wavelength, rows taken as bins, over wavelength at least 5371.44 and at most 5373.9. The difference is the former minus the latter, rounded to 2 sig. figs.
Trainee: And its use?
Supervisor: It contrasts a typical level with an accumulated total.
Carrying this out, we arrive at -19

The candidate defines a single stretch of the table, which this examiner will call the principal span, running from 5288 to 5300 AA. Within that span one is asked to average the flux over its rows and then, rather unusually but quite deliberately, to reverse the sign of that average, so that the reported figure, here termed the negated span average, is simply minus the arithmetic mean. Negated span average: -12.0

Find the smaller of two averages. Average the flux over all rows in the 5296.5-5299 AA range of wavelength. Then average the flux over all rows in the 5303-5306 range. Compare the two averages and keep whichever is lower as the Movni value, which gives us 12.0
